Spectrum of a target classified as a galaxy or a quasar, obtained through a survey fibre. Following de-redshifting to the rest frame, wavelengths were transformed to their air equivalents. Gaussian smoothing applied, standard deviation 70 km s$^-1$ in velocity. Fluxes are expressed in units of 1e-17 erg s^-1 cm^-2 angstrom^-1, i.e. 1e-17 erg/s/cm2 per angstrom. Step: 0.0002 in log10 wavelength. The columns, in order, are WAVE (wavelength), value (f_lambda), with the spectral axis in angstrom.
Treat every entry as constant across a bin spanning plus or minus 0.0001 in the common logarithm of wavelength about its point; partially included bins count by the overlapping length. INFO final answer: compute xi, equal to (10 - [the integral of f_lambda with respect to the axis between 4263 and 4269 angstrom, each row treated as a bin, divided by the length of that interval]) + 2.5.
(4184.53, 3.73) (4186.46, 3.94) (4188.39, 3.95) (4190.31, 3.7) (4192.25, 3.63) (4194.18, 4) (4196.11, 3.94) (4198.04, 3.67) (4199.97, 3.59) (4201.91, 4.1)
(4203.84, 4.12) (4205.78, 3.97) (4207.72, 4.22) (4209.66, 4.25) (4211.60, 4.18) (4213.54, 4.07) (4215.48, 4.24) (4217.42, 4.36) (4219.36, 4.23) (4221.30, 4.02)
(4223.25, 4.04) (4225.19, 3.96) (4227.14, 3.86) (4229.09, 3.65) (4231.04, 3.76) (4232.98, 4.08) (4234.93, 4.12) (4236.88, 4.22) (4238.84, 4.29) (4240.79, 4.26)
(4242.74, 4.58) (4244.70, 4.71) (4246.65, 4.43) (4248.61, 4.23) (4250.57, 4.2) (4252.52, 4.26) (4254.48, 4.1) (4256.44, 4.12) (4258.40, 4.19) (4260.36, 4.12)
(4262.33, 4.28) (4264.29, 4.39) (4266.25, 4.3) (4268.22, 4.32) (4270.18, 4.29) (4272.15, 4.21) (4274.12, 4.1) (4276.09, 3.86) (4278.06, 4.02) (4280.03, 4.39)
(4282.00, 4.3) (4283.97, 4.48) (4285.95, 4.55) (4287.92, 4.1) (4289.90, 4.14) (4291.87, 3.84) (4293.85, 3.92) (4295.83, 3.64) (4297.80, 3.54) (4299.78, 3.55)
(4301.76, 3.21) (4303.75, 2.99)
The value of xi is 8.16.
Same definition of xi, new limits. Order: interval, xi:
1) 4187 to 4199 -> 8.68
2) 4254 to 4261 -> 8.36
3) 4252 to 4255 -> 8.32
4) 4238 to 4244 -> 8.11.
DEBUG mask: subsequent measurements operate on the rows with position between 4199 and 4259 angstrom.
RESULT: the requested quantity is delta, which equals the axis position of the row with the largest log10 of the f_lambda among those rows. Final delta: 4244.70 angstrom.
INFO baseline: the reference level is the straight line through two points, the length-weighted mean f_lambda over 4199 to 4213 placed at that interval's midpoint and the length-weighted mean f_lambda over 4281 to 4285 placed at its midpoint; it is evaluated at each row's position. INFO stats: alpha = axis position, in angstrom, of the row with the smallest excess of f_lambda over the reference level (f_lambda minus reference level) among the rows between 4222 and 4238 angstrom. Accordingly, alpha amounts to 4229.09 angstrom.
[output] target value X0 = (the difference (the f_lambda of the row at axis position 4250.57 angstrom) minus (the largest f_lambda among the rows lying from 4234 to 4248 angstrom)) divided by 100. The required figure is -0.0051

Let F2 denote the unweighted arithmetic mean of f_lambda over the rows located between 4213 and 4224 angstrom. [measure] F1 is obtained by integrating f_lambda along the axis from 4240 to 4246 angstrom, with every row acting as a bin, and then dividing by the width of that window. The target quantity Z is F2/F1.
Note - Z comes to 0.92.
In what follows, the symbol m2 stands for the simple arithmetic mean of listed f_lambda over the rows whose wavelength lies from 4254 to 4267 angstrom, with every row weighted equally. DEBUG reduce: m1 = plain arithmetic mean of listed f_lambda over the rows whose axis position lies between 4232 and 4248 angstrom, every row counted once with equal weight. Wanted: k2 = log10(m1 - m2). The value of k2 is -0.9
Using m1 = 4.34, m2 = 4.21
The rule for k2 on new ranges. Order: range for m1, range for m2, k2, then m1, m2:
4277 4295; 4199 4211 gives -0.8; 4.19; 4.04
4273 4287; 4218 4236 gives -0.6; 4.24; 3.97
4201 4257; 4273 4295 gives -2.3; 4.16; 4.15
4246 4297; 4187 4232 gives -0.7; 4.18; 3.98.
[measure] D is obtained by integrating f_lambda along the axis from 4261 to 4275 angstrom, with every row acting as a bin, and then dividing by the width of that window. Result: 4.27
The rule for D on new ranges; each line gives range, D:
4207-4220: 4.22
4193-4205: 3.90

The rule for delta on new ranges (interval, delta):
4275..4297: 4285.95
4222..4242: 4238.84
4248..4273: 4264.29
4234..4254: 4244.70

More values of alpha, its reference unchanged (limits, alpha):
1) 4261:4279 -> 4276.09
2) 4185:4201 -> 4199.97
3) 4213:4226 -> 4225.19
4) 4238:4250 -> 4248.61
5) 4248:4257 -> 4254.48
